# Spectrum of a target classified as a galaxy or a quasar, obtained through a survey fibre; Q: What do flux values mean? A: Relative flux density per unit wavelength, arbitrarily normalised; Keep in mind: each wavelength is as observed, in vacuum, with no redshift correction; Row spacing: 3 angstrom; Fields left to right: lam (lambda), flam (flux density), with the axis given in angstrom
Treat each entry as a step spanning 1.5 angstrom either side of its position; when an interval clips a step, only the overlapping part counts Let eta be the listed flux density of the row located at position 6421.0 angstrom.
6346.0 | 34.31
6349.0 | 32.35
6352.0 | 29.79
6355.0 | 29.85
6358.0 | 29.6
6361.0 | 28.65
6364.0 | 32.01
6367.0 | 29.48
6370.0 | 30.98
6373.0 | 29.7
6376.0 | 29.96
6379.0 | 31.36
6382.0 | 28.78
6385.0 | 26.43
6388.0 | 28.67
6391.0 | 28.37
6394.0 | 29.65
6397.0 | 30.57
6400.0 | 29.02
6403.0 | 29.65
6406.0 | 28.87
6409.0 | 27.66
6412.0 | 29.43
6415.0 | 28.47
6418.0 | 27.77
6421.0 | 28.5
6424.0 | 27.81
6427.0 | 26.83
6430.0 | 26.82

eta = 28.5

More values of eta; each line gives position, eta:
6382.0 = 28.78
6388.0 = 28.67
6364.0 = 32.01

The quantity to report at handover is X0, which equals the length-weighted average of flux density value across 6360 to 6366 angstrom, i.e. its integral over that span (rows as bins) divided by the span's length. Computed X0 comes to 30.4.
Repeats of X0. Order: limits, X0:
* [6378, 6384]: 29.7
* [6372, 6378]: 30.0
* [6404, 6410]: 28.4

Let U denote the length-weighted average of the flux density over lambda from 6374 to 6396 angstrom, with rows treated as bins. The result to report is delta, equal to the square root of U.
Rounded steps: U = 29.1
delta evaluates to 5.39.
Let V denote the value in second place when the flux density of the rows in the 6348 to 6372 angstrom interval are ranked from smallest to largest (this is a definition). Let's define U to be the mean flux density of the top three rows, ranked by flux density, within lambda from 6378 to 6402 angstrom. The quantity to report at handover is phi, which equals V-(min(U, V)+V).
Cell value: -29.5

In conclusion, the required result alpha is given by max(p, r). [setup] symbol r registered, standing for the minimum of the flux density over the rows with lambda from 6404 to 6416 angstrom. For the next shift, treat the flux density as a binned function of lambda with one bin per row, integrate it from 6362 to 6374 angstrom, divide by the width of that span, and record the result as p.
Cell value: 30.5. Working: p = 30.5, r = 27.66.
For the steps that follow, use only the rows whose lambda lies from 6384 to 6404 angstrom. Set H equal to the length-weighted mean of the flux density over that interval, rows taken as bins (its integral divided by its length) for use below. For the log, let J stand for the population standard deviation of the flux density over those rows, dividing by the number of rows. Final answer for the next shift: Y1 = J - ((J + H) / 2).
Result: -13.9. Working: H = 29.0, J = 1.2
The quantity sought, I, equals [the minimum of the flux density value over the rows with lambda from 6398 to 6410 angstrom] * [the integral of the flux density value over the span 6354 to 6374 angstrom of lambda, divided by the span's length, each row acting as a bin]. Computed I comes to 831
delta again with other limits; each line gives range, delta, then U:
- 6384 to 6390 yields 5.26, 27.7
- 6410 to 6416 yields 5.37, 28.9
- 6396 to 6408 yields 5.42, 29.4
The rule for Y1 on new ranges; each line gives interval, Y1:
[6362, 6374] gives -14.7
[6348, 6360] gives -14.6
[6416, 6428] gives -13.6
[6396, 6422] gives -14.0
